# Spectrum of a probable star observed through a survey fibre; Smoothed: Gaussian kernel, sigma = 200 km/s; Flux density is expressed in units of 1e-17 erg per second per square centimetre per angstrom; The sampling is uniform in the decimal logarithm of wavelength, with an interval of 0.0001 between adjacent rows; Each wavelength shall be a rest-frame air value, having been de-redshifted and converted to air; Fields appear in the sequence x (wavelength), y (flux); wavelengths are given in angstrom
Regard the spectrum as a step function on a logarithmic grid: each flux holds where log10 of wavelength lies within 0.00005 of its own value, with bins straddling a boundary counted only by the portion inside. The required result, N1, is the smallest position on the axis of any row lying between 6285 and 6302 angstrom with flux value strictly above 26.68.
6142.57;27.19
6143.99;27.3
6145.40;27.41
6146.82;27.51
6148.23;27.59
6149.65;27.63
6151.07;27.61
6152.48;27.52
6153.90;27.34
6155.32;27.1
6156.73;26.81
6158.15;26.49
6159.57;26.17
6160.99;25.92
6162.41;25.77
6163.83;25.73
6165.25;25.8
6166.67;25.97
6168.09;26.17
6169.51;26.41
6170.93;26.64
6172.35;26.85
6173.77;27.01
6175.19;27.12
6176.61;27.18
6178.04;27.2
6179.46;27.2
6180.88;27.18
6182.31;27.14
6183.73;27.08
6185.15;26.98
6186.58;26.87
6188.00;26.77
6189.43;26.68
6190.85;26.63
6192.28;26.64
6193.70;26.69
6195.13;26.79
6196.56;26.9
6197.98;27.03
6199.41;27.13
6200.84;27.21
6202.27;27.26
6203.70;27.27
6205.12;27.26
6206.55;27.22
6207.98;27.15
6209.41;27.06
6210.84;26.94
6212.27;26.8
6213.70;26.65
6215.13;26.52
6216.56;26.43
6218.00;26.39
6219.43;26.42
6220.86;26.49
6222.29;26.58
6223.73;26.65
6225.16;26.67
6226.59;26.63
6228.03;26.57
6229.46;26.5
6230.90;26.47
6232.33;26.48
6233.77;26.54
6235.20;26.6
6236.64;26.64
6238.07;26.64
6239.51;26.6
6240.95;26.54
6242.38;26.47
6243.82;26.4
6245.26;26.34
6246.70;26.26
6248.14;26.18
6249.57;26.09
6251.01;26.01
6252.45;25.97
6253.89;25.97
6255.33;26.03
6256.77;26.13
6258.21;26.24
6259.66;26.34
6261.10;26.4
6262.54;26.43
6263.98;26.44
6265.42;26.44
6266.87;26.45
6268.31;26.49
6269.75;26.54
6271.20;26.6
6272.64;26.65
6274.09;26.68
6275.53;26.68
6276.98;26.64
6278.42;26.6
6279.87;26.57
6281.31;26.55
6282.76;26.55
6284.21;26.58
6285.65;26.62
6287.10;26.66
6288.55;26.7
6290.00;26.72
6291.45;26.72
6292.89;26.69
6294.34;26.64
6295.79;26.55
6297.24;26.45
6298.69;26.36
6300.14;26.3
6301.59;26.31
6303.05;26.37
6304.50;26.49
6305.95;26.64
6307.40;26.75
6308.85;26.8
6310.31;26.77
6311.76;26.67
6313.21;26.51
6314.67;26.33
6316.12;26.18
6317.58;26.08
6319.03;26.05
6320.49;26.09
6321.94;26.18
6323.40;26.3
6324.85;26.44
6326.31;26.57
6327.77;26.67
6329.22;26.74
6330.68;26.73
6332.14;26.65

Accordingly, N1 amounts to 6288.55 angstrom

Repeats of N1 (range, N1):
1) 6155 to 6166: 6155.32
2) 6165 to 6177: 6172.35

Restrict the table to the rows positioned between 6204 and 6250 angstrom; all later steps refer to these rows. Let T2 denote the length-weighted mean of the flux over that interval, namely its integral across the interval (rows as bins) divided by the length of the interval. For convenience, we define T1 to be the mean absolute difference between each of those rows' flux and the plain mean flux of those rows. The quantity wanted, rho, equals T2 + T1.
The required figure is 26.8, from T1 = 0.195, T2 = 26.6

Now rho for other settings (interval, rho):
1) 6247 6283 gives 26.6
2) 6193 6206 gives 27.2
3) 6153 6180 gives 27.1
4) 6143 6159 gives 27.6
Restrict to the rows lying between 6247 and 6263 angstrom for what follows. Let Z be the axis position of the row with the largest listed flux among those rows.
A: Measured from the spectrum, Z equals 6262.54 angstrom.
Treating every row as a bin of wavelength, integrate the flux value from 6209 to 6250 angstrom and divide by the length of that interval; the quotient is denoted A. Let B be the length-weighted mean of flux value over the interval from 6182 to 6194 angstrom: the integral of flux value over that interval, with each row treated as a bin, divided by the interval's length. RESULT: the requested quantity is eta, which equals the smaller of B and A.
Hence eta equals 26.5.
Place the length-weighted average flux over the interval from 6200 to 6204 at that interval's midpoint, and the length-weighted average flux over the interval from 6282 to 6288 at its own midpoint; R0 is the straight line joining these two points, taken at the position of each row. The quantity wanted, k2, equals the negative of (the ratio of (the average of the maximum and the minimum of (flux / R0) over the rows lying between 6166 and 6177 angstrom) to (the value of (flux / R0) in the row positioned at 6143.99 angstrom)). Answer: -0.98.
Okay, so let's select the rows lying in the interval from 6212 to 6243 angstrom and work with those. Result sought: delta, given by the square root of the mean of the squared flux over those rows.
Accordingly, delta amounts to 26.6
